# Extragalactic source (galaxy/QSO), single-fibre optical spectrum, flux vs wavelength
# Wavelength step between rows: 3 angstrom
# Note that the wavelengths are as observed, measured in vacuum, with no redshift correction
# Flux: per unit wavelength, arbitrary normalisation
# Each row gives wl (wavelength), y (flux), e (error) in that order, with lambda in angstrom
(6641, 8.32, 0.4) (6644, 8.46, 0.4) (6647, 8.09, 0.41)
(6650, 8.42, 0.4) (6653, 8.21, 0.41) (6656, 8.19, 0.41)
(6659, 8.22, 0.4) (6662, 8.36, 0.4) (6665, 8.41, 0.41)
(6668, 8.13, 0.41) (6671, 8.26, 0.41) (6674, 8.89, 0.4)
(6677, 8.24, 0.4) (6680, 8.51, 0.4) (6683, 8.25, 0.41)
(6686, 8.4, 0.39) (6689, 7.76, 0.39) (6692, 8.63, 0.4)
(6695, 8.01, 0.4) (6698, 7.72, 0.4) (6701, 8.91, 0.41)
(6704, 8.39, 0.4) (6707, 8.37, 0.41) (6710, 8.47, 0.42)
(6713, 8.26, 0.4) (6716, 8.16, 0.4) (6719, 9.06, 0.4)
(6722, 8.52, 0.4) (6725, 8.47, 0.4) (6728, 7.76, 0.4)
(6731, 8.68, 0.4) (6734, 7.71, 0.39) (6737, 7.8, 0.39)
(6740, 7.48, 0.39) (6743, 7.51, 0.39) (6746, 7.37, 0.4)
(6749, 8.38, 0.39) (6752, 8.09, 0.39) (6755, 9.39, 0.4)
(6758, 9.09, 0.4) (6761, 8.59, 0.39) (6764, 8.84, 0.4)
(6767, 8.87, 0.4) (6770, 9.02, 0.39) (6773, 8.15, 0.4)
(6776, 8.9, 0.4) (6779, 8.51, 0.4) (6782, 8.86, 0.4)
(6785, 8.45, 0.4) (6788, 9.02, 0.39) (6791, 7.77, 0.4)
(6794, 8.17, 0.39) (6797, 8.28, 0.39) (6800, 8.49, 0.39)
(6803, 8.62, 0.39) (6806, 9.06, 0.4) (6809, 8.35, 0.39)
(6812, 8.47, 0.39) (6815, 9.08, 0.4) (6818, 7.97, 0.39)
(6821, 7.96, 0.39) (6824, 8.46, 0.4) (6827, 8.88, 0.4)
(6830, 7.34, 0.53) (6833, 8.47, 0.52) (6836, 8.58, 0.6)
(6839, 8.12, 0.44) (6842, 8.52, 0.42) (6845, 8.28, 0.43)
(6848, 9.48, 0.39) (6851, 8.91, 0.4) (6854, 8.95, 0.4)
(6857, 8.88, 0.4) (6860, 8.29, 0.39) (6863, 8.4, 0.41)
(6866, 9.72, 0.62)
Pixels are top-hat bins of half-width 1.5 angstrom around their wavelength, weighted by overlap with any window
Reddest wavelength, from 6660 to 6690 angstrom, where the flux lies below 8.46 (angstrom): 6689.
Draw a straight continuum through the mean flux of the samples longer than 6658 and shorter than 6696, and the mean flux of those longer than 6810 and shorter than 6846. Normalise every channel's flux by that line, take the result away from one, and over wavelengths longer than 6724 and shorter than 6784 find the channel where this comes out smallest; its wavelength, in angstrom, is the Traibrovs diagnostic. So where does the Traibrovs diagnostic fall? 6755 angstrom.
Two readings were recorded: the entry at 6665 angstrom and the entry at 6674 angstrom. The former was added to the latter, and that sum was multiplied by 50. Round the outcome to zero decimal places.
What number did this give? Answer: 865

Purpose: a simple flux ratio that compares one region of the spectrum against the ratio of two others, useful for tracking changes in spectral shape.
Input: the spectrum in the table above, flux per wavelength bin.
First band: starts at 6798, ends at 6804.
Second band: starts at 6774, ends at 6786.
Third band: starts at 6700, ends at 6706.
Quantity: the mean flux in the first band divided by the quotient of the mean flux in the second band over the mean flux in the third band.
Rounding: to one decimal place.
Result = 8.5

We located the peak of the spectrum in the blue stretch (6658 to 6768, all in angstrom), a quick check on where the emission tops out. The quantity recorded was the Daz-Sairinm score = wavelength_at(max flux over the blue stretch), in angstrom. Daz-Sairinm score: 6755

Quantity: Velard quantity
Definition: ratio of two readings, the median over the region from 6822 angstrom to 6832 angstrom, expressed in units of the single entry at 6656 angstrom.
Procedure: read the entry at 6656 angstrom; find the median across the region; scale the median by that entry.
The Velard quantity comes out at 1.03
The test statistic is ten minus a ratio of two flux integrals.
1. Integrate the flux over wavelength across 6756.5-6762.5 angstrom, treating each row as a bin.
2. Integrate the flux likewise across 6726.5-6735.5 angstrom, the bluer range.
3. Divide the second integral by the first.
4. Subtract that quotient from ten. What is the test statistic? 8.6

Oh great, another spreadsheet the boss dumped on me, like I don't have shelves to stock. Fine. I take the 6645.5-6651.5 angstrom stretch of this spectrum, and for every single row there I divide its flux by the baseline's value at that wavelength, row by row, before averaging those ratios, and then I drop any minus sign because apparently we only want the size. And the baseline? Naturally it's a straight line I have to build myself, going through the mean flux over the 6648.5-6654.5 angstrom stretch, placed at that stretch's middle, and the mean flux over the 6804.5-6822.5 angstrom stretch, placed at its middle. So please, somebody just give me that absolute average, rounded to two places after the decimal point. 0.99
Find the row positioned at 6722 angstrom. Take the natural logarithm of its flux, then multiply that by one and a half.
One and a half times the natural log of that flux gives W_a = 3.21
